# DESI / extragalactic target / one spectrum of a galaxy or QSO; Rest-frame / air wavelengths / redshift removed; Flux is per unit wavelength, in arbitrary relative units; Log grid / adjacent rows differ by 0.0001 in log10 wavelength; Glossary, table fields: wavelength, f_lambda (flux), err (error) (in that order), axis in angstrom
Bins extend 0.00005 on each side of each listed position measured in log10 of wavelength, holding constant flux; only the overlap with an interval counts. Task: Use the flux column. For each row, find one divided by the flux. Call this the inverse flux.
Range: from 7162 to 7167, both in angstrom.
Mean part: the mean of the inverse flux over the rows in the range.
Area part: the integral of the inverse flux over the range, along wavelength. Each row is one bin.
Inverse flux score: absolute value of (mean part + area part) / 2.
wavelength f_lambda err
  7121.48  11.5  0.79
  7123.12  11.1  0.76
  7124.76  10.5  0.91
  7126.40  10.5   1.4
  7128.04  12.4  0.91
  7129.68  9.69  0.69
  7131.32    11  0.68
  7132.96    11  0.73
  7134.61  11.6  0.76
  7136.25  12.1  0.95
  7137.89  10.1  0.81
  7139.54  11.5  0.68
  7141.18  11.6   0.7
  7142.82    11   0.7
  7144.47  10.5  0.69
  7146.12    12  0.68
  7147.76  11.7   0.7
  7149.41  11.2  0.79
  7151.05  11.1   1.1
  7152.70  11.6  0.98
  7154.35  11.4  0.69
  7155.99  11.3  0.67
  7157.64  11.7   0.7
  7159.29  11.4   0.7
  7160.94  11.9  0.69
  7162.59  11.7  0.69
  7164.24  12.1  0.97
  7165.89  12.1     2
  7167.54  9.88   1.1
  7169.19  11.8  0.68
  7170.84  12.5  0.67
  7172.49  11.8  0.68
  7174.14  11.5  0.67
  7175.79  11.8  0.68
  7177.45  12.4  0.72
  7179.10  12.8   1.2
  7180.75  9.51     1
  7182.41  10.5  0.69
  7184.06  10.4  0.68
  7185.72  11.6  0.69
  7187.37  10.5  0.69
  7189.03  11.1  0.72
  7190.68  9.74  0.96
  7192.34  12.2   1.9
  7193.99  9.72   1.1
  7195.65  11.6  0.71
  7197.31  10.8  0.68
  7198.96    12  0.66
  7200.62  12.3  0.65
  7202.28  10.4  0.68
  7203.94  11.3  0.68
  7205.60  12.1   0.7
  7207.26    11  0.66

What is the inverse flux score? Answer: 0.25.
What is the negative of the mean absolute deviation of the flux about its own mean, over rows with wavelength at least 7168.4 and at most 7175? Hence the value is -0.30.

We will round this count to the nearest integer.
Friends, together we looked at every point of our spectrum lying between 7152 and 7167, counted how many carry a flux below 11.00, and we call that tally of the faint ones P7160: 0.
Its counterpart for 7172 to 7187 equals 3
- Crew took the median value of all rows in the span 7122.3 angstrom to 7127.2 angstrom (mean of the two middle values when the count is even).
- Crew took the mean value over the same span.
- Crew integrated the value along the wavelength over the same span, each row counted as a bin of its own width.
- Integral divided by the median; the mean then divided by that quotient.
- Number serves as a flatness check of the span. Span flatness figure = 2.1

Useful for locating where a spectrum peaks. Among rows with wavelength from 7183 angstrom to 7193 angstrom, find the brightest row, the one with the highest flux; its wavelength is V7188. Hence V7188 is 7192.34 angstrom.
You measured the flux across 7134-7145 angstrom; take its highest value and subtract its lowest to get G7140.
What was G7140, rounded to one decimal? 2.0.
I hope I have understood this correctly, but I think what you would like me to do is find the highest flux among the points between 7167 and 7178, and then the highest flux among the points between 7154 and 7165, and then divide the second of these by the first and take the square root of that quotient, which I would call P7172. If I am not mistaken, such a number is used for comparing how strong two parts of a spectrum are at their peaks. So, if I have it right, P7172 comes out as 0.98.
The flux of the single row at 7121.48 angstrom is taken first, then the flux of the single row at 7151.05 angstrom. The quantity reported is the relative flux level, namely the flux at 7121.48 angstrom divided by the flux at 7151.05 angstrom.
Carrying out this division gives 1.04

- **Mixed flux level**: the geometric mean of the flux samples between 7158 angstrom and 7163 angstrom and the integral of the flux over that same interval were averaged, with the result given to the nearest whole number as 35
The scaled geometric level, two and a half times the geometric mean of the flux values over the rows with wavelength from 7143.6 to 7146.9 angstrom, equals 28.1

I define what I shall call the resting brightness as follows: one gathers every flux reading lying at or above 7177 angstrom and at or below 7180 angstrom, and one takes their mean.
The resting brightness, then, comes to 12.6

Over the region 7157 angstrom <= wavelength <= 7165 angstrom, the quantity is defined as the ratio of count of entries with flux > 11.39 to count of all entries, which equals 1.0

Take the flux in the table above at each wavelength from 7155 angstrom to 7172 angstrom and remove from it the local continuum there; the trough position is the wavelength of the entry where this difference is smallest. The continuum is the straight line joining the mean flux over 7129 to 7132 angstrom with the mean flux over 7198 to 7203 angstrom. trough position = 7167.54 angstrom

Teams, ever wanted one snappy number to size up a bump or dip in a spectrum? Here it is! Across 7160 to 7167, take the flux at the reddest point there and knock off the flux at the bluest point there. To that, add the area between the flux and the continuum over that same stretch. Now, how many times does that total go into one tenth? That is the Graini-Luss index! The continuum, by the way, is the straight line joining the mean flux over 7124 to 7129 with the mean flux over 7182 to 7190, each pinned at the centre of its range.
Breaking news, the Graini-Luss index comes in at 0.015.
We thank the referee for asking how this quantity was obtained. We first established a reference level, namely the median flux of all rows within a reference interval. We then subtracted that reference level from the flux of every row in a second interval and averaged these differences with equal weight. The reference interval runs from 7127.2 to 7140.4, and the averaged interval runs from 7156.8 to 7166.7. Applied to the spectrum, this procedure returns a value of 0.57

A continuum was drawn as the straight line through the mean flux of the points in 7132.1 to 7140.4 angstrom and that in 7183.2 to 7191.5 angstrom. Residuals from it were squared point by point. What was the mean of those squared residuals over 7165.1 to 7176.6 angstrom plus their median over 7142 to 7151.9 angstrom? 1.4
